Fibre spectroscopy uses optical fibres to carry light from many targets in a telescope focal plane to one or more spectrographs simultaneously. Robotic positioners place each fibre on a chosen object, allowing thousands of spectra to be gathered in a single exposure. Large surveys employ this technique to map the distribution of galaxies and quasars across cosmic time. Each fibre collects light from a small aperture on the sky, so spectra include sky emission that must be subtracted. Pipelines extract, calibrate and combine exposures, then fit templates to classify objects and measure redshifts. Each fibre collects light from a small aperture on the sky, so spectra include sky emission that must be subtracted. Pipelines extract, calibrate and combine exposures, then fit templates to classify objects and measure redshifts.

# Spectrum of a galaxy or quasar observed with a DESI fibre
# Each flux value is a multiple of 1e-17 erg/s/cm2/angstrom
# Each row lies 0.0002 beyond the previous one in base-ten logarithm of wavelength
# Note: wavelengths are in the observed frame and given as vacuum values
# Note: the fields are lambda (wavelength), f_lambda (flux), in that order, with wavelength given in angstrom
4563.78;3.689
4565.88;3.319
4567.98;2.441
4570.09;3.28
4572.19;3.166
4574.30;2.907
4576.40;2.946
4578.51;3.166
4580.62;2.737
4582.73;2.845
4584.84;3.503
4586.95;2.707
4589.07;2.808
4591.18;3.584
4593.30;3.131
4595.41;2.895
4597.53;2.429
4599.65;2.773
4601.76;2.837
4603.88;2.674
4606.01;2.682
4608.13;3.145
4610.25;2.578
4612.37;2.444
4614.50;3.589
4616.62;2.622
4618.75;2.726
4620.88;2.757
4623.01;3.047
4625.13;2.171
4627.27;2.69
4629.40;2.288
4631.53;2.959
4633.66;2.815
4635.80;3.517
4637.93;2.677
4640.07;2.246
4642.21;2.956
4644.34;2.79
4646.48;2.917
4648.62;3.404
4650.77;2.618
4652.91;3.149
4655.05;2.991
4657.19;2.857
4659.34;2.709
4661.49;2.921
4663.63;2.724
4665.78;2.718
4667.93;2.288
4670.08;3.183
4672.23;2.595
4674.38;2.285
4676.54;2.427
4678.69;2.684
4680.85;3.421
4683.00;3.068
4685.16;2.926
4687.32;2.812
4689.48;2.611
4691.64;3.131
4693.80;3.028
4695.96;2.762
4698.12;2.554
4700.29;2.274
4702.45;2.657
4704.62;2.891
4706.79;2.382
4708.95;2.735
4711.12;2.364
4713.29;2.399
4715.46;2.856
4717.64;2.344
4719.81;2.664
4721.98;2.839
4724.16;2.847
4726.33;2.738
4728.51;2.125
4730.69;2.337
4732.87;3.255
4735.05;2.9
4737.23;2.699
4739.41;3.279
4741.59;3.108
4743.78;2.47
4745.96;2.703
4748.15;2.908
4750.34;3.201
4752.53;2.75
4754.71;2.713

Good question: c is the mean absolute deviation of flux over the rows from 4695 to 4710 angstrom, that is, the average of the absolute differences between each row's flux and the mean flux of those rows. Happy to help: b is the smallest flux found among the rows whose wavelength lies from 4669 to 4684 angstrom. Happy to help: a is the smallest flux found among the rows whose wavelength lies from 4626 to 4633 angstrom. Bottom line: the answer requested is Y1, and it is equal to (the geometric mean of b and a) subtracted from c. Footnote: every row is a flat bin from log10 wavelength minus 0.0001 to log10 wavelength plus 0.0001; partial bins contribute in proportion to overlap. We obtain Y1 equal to -2.11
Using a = 2.288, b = 2.285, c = 0.18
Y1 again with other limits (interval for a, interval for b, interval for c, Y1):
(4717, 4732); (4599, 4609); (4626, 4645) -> -2.12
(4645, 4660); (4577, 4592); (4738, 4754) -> -2.42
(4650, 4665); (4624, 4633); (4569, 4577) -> -2.24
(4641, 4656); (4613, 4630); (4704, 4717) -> -2.16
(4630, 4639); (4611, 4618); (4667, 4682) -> -2.21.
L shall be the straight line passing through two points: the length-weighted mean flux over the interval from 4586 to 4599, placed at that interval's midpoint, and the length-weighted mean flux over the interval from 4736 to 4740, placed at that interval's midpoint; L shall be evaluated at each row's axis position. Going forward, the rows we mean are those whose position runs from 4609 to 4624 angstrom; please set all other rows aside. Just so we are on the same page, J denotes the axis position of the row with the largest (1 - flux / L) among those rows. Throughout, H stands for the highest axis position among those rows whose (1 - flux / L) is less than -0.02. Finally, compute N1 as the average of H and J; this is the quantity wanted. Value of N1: 4617.7 angstrom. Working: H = 4623.01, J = 4612.37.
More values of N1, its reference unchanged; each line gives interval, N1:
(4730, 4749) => 4736.1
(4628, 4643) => 4637.9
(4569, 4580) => 4576.4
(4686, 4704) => 4697.0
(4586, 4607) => 4595.4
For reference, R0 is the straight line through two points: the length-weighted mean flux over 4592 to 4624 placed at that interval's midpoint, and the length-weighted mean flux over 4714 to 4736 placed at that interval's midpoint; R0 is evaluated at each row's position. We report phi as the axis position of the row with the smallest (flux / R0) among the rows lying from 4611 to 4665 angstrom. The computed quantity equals 4625.13 angstrom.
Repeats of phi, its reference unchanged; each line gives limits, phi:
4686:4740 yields 4728.51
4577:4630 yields 4625.13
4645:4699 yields 4667.93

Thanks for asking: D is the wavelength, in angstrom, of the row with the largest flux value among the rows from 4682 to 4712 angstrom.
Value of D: 4691.64 angstrom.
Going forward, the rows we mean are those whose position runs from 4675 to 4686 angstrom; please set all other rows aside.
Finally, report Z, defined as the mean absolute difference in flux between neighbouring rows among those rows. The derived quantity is 0.372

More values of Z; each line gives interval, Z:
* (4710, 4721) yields 0.331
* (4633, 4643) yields 0.671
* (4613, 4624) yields 0.348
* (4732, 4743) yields 0.327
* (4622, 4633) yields 0.617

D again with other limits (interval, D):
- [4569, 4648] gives 4614.50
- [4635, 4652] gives 4635.80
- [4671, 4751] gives 4680.85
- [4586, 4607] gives 4591.18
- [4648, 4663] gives 4648.62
